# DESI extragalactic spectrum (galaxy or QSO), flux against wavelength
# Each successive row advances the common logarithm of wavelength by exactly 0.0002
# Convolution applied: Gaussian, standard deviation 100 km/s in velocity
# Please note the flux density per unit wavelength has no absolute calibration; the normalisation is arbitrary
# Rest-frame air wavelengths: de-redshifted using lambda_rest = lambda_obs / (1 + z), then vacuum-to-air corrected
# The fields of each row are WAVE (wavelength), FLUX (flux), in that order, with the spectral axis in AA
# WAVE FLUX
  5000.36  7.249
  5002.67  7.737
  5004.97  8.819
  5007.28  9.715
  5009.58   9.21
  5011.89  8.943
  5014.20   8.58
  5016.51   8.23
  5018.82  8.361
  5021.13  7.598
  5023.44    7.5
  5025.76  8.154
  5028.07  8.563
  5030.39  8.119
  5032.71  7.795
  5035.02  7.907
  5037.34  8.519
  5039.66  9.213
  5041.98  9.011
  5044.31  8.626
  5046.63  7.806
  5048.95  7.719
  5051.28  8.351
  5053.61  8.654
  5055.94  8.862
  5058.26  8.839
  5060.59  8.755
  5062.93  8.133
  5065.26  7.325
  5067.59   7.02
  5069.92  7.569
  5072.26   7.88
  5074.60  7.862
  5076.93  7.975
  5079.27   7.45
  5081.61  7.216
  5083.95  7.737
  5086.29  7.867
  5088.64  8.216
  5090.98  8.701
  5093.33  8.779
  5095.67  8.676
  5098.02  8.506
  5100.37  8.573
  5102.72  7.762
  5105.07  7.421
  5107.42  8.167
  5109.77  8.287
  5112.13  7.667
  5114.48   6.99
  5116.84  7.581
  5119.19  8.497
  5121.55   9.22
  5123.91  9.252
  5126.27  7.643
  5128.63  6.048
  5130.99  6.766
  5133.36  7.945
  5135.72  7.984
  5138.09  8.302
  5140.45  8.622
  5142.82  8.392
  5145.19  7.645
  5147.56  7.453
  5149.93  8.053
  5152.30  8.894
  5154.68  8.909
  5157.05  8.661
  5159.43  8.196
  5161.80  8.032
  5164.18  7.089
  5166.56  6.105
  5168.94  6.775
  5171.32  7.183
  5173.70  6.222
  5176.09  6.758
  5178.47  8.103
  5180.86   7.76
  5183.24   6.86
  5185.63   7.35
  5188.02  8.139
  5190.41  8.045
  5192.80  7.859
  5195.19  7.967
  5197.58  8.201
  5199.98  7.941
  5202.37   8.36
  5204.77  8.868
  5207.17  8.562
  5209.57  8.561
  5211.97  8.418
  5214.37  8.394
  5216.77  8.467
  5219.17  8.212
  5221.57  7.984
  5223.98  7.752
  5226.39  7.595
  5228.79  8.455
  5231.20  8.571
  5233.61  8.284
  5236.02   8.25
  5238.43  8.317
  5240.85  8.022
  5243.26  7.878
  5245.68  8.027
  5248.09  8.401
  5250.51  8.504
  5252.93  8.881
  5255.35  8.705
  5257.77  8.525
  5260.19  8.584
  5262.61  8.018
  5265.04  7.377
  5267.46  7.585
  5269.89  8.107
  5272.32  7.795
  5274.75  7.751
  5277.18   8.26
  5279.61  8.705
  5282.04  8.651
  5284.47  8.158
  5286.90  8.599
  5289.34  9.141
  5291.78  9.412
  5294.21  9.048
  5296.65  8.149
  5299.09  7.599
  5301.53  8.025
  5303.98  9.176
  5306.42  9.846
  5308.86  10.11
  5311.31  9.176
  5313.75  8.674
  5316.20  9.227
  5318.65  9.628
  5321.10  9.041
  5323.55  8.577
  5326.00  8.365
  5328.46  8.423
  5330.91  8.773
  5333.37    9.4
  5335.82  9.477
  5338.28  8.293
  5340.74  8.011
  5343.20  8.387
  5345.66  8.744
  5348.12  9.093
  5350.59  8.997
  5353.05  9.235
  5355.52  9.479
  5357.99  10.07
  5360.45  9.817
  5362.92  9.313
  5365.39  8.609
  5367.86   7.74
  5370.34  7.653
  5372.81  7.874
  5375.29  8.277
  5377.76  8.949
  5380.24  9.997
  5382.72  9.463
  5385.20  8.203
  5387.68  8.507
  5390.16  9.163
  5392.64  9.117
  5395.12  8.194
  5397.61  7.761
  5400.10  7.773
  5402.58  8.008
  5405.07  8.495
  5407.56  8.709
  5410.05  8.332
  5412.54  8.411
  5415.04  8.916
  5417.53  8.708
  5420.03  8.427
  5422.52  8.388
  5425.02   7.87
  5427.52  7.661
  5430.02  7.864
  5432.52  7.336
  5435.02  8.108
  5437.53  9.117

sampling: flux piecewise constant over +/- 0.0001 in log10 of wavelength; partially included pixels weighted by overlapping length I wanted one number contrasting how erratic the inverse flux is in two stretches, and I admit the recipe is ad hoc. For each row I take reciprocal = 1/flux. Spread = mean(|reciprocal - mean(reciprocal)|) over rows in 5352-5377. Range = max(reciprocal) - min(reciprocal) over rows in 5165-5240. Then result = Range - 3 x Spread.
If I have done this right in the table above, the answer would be 0.021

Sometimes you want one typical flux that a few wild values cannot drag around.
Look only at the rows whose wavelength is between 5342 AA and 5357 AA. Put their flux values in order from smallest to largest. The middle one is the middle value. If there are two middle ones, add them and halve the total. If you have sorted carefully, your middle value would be 9.0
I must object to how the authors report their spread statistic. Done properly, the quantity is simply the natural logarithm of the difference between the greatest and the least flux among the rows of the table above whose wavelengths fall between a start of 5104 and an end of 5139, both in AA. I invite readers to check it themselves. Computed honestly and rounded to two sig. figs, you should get 1.2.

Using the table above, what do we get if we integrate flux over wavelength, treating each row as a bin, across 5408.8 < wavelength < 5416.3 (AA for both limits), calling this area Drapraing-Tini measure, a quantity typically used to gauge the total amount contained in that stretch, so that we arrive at 64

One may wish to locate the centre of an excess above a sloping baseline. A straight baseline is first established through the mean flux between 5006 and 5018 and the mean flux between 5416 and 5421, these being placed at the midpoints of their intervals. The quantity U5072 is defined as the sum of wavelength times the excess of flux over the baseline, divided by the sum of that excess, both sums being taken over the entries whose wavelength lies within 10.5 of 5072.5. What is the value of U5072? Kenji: 5072.5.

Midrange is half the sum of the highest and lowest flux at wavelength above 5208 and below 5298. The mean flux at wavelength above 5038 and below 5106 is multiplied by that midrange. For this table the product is 68.5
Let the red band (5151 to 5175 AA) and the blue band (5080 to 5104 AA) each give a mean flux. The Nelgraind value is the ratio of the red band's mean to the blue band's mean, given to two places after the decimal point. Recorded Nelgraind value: 0.93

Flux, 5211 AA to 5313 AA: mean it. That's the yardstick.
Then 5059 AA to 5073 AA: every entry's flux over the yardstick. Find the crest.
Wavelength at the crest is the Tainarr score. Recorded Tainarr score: 5060.59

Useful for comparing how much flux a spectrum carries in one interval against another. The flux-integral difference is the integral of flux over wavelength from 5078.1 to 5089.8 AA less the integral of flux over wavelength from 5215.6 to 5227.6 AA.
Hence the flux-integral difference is -6.1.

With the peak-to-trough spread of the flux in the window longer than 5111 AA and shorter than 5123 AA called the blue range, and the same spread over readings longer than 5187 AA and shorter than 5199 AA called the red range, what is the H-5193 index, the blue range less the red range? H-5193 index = 1.9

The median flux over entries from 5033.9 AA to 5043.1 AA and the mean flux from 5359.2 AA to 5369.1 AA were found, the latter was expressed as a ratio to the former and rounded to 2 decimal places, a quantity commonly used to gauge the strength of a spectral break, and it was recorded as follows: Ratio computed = 1.01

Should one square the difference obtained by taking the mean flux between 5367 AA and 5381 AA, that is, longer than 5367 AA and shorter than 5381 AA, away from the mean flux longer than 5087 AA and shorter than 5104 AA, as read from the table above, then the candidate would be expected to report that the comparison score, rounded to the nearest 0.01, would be 0.00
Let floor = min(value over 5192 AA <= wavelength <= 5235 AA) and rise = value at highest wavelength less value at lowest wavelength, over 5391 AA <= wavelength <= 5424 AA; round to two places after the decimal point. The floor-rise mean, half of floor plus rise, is 3.43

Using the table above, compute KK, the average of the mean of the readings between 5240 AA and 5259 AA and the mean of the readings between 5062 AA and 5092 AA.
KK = 8.07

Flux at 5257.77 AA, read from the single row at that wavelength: 8.525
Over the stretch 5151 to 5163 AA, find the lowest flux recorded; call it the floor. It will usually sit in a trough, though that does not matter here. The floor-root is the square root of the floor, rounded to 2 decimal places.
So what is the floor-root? 2.83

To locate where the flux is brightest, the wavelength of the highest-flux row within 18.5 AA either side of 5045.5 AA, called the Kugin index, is 5039.66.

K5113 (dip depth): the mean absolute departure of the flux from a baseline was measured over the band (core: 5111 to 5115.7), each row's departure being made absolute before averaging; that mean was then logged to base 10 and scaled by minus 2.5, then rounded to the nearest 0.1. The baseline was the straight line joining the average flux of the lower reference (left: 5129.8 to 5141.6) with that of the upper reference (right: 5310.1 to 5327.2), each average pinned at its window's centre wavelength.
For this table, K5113 0.8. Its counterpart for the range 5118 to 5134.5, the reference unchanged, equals 0.1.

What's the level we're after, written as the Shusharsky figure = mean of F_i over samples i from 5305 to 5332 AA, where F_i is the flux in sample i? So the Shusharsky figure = 9.1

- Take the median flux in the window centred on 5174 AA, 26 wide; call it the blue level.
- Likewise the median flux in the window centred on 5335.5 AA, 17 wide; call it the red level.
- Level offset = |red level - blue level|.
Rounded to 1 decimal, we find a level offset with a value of 1.3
